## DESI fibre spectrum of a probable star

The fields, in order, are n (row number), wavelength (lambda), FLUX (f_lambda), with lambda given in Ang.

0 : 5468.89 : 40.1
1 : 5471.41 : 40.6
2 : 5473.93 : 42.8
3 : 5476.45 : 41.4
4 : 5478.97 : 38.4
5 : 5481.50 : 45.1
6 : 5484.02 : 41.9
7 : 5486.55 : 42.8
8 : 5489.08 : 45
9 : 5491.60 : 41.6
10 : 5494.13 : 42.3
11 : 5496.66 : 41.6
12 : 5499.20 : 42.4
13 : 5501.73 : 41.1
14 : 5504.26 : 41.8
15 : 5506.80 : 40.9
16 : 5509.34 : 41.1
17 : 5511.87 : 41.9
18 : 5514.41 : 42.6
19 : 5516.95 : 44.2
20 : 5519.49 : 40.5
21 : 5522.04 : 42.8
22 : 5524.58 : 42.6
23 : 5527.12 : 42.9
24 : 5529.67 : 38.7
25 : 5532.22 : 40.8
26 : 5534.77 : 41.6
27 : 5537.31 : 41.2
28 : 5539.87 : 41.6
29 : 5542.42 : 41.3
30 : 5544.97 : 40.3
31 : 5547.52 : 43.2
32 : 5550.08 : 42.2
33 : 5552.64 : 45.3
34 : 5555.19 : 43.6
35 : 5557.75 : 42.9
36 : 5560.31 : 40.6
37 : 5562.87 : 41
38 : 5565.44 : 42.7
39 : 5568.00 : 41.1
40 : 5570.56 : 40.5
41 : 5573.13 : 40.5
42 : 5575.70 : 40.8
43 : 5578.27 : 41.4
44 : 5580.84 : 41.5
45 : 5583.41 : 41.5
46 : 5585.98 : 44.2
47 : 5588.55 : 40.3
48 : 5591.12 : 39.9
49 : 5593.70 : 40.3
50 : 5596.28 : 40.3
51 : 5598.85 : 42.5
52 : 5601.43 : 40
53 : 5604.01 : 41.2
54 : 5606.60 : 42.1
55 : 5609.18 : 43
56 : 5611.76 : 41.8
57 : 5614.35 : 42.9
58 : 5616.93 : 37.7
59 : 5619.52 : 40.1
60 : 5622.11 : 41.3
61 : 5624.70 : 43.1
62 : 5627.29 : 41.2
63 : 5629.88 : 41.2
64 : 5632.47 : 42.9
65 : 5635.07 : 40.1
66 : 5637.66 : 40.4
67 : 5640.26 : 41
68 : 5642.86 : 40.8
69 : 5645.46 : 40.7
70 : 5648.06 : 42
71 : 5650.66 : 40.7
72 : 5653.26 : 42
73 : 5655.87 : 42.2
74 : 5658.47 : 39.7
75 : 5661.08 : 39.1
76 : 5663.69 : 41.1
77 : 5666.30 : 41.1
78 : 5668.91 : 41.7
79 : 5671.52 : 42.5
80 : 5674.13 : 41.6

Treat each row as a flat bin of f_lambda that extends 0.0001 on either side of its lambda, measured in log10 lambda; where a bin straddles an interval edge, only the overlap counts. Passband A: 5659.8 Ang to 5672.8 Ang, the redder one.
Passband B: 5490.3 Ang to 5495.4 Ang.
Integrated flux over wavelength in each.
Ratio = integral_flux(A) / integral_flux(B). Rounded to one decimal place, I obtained 2.5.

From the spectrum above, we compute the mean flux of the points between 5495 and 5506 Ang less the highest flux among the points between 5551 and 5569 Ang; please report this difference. -3.6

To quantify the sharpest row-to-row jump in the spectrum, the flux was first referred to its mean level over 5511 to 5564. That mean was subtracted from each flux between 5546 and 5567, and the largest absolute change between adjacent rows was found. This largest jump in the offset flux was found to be 3.1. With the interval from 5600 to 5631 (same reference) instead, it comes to 5.2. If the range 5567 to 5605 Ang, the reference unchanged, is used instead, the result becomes 3.9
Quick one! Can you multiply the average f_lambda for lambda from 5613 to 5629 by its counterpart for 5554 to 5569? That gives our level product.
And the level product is 1723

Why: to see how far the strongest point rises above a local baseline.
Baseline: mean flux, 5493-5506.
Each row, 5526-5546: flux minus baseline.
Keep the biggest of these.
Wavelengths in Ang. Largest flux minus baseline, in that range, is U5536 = 1.1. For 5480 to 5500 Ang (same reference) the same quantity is 3.3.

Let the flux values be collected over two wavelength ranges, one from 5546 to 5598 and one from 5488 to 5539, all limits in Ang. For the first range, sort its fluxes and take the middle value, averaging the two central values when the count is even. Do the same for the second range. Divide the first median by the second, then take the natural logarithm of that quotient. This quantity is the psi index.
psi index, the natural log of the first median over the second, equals -0.0109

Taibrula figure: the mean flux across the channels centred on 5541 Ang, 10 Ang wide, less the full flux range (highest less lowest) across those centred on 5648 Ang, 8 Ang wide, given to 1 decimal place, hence 39.8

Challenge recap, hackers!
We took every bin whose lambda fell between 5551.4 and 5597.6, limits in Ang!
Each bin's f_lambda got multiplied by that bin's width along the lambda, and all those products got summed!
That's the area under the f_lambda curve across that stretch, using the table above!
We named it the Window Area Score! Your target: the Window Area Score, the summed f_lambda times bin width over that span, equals 1921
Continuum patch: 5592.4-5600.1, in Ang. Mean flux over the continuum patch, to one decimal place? 41.0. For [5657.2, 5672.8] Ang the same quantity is 40.9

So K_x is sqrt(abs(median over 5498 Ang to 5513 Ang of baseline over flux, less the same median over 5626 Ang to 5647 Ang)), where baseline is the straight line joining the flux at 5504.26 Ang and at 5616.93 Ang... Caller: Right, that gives 0.32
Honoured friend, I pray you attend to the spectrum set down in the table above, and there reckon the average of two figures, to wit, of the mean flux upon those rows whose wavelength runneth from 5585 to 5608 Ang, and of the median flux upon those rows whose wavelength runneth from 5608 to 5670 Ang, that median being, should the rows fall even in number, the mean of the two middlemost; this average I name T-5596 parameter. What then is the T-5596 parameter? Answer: 41.2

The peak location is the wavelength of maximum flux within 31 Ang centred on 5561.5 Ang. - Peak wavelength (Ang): 5552.64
